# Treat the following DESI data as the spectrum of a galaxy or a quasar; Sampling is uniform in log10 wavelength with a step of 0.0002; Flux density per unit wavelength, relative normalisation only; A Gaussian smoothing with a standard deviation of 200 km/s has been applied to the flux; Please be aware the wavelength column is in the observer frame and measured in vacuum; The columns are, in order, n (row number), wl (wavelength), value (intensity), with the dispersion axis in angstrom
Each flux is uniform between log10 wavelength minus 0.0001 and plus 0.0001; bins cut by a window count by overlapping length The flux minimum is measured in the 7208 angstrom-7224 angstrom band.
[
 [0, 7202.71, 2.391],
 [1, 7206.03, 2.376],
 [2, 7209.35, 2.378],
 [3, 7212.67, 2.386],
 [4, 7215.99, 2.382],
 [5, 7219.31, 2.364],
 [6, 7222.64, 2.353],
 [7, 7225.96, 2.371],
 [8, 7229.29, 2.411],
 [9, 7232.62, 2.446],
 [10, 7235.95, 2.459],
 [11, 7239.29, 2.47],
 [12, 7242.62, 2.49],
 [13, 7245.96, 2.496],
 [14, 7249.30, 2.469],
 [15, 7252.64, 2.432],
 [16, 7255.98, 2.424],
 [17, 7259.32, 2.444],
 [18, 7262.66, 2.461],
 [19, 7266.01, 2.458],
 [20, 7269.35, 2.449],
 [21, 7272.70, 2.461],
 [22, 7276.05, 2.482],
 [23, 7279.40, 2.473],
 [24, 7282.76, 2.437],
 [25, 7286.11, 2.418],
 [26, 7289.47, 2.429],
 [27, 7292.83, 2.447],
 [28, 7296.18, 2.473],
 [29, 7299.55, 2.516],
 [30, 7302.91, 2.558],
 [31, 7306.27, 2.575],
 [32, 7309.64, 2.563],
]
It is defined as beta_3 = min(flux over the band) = 2.353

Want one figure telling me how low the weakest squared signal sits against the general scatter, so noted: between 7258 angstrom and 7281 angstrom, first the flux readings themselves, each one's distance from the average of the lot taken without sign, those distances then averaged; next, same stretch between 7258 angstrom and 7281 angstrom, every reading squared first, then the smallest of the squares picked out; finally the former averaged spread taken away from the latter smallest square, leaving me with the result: 5.96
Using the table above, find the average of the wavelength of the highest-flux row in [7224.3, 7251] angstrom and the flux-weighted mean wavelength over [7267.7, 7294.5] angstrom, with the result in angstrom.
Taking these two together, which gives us 7263.5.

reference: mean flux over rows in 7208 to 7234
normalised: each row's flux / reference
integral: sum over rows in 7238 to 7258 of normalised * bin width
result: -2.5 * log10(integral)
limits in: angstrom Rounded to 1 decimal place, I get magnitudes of -3.3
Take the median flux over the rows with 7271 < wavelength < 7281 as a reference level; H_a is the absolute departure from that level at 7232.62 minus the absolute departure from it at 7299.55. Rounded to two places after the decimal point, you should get -0.02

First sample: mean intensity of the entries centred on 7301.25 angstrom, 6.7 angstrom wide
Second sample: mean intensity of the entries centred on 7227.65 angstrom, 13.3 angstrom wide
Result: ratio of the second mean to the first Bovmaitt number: 0.94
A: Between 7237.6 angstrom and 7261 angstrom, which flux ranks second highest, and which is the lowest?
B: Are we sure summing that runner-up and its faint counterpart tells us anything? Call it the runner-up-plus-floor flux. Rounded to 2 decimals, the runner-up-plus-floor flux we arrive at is 4.91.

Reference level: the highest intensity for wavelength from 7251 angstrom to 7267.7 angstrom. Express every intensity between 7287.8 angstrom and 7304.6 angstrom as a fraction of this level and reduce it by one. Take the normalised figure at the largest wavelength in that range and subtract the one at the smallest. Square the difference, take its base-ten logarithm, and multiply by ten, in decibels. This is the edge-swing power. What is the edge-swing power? -26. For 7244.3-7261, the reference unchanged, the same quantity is -34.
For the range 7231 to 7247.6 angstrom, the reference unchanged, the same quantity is -34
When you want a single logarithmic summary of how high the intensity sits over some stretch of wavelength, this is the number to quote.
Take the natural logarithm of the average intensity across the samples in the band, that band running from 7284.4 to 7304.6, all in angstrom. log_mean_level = 0.906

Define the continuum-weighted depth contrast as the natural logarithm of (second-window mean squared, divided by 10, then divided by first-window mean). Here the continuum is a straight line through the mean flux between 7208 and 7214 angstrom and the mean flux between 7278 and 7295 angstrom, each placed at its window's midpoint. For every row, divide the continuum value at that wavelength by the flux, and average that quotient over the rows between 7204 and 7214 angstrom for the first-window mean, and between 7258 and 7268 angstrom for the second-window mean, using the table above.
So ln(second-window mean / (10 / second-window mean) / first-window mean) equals -2.33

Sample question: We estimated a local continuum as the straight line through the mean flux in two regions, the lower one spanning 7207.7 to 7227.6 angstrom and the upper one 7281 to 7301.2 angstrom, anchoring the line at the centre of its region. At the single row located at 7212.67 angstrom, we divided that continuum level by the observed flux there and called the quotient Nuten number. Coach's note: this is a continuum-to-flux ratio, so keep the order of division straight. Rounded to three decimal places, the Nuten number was 0.992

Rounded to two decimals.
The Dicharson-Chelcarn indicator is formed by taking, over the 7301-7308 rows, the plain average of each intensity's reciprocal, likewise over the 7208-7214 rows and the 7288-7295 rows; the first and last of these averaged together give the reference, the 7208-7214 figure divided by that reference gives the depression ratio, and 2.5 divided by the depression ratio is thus 2.38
